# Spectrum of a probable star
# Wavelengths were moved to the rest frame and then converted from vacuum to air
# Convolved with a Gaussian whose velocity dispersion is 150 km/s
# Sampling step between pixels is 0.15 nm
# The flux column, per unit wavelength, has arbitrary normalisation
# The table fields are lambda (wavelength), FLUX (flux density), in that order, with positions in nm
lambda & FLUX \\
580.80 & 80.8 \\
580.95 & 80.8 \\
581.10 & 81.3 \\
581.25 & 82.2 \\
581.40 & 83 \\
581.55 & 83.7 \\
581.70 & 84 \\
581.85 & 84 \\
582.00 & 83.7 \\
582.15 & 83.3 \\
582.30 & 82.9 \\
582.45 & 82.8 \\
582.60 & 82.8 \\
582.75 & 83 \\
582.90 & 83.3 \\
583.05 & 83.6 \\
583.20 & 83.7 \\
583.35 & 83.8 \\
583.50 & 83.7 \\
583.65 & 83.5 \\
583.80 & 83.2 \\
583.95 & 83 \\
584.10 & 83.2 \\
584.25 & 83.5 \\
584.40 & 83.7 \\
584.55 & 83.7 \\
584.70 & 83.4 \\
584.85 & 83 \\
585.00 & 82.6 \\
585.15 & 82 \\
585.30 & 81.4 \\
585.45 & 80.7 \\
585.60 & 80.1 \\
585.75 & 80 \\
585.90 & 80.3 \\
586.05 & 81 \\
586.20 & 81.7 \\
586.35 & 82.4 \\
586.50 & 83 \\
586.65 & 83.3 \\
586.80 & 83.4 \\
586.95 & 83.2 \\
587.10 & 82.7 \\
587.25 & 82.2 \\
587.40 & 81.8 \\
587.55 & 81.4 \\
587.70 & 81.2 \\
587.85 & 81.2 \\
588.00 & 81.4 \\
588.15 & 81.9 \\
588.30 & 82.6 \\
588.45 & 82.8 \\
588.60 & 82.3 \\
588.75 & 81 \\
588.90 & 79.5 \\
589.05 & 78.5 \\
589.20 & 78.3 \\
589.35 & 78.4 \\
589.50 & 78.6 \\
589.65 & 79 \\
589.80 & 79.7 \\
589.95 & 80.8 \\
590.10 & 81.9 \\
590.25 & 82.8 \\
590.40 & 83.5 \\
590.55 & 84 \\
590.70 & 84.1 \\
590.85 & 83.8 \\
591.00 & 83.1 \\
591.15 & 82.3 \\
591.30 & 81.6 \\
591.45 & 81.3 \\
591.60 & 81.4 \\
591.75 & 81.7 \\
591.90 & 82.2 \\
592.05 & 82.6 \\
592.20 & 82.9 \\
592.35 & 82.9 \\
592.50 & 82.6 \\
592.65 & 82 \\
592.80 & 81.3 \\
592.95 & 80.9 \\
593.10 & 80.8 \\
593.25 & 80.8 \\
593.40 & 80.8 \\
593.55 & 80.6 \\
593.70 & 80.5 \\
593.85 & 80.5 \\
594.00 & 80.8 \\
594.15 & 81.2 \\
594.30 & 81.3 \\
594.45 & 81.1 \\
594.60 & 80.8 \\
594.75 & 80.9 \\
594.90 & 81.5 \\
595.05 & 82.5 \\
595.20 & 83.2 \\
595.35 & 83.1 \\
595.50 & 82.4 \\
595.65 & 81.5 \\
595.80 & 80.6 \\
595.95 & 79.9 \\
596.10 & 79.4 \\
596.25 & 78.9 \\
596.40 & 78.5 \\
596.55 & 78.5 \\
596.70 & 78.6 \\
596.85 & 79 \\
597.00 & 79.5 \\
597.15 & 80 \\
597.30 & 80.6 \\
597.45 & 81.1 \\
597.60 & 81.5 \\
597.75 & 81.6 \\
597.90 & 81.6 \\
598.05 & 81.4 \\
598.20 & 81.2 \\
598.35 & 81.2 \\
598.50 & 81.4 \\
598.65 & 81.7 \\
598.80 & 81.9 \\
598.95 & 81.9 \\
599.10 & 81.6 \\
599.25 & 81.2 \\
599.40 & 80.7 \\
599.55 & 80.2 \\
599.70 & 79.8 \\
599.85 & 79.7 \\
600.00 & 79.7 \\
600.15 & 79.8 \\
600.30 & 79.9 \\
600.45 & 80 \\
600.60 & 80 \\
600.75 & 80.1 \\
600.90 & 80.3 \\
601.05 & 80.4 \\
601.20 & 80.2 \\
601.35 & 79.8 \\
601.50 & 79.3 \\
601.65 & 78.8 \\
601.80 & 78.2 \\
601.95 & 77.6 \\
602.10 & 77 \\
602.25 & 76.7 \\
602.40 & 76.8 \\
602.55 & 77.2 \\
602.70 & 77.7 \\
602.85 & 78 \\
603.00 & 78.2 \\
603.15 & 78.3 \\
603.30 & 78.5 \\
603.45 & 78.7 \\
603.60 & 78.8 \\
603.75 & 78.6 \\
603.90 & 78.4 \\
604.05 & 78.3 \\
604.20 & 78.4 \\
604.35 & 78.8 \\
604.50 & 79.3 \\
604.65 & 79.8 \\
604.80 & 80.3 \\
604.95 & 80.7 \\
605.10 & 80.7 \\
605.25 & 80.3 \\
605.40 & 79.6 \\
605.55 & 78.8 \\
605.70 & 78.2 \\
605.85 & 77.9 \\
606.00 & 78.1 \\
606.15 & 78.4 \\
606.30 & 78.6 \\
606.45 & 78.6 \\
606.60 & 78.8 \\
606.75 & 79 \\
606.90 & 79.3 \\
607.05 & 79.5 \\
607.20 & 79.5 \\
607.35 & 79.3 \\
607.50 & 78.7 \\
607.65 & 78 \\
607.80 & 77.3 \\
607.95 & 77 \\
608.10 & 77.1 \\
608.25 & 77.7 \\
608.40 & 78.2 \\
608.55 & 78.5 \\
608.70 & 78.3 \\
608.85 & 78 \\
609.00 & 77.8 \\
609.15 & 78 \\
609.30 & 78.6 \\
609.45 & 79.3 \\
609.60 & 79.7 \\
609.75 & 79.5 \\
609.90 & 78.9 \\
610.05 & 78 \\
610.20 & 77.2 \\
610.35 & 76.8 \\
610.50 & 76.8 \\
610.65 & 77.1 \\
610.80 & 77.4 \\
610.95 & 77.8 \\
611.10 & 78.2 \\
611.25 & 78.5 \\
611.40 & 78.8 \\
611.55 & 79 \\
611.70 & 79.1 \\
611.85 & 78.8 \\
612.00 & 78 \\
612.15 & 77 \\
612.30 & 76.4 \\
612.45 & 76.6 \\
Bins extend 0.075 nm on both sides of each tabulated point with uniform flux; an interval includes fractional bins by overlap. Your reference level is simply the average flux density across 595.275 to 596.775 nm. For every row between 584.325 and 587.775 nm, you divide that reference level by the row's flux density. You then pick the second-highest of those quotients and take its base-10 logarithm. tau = 0.000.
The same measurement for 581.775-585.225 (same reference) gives -0.013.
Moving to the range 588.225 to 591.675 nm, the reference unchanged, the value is 0.010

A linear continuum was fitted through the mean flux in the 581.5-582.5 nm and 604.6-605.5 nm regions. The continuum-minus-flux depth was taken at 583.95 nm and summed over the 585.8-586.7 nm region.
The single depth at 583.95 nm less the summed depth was -5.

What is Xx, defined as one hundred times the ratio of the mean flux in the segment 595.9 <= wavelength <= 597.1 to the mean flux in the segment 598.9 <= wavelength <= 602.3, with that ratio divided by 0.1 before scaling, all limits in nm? 992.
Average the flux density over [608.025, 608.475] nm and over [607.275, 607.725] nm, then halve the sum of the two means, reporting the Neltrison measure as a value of 78.2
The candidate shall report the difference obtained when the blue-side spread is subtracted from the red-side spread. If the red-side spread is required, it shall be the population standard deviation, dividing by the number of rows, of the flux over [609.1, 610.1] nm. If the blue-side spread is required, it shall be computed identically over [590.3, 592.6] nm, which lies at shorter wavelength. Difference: -0.3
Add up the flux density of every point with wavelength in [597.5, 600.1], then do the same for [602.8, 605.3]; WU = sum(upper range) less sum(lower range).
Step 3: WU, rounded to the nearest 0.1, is -34.2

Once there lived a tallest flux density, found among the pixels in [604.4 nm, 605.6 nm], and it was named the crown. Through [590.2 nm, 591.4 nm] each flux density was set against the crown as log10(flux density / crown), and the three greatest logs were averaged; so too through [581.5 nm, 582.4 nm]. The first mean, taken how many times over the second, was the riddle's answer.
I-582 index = 1.0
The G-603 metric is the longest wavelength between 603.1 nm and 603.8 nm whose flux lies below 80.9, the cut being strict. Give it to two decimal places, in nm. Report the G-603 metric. 603.75 nm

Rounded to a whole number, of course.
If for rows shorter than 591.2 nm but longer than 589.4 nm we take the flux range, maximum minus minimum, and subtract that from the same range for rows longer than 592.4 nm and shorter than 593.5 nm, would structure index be -4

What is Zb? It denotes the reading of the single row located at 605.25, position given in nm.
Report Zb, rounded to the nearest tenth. 80.3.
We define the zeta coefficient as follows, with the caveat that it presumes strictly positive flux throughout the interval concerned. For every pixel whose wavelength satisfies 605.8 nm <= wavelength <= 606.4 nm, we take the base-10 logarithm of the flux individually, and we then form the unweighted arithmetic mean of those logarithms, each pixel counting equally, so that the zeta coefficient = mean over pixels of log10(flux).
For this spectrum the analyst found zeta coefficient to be 1.89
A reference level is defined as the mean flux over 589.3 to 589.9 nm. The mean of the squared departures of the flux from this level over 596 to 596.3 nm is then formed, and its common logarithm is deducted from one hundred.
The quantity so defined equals 101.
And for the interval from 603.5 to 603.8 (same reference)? 101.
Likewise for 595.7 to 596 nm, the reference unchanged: 100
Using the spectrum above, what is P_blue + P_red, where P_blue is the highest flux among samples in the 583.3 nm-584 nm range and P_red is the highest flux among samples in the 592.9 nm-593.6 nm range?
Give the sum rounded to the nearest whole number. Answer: 165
